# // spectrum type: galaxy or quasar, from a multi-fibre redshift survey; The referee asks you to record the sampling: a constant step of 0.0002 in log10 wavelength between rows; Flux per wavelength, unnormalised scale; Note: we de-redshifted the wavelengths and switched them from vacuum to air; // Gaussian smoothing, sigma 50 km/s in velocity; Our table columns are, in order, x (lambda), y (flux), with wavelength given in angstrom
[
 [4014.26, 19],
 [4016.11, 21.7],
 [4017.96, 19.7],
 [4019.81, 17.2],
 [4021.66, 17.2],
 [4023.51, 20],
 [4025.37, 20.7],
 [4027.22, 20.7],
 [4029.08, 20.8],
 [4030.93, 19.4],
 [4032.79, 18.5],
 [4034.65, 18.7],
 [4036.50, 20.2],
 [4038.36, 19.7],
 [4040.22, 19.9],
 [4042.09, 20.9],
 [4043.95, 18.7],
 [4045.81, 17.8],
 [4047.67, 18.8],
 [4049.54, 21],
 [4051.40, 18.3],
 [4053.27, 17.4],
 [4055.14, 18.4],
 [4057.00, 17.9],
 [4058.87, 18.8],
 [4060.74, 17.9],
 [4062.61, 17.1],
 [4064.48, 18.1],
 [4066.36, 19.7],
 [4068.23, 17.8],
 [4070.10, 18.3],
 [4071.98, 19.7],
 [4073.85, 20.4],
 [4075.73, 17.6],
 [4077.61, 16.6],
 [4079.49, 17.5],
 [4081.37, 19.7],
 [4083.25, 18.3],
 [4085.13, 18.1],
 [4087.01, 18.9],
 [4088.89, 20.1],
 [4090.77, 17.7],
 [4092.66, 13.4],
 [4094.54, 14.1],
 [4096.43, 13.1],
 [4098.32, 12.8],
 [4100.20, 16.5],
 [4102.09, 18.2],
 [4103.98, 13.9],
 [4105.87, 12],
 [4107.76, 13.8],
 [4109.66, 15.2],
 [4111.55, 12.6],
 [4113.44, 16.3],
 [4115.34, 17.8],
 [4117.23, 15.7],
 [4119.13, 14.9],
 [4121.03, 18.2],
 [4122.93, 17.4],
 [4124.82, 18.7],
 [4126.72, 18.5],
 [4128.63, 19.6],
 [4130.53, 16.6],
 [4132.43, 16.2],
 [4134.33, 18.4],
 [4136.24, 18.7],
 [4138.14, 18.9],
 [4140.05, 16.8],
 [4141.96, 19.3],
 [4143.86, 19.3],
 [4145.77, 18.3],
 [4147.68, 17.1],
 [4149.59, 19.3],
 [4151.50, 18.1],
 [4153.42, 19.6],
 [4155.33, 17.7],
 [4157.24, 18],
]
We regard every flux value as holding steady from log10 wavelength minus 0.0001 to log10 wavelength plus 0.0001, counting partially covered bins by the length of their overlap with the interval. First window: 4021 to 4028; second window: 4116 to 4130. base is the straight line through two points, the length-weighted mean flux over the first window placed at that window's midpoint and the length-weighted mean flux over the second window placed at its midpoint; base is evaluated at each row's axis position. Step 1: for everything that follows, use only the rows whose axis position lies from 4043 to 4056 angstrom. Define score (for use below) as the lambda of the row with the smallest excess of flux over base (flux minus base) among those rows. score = 4053.27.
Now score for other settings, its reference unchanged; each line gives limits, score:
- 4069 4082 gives 4077.61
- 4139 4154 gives 4140.05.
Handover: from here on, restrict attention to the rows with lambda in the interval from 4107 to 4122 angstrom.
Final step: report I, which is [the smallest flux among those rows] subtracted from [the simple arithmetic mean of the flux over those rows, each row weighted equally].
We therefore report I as 3.0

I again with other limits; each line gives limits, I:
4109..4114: 2.1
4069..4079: 1.9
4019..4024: 0.9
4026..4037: 1.2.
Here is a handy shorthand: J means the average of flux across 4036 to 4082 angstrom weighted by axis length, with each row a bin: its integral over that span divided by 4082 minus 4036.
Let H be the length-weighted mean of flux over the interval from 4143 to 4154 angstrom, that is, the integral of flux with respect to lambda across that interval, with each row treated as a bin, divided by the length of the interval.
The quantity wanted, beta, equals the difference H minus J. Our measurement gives -0.1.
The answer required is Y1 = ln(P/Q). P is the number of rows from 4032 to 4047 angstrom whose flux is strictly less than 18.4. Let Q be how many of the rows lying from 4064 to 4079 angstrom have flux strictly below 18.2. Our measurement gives -1.4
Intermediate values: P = 1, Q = 4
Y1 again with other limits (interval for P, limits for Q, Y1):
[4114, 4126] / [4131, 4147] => 0.9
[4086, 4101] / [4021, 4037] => 1.8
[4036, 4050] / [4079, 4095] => -1.6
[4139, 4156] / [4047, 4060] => 0.9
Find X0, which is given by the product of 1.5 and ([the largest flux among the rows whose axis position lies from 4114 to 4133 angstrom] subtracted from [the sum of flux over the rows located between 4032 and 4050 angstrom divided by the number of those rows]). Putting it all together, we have -0.3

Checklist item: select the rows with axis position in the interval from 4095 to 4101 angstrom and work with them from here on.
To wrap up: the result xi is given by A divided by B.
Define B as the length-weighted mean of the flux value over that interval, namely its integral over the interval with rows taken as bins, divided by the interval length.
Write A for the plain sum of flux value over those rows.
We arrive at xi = 3.01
